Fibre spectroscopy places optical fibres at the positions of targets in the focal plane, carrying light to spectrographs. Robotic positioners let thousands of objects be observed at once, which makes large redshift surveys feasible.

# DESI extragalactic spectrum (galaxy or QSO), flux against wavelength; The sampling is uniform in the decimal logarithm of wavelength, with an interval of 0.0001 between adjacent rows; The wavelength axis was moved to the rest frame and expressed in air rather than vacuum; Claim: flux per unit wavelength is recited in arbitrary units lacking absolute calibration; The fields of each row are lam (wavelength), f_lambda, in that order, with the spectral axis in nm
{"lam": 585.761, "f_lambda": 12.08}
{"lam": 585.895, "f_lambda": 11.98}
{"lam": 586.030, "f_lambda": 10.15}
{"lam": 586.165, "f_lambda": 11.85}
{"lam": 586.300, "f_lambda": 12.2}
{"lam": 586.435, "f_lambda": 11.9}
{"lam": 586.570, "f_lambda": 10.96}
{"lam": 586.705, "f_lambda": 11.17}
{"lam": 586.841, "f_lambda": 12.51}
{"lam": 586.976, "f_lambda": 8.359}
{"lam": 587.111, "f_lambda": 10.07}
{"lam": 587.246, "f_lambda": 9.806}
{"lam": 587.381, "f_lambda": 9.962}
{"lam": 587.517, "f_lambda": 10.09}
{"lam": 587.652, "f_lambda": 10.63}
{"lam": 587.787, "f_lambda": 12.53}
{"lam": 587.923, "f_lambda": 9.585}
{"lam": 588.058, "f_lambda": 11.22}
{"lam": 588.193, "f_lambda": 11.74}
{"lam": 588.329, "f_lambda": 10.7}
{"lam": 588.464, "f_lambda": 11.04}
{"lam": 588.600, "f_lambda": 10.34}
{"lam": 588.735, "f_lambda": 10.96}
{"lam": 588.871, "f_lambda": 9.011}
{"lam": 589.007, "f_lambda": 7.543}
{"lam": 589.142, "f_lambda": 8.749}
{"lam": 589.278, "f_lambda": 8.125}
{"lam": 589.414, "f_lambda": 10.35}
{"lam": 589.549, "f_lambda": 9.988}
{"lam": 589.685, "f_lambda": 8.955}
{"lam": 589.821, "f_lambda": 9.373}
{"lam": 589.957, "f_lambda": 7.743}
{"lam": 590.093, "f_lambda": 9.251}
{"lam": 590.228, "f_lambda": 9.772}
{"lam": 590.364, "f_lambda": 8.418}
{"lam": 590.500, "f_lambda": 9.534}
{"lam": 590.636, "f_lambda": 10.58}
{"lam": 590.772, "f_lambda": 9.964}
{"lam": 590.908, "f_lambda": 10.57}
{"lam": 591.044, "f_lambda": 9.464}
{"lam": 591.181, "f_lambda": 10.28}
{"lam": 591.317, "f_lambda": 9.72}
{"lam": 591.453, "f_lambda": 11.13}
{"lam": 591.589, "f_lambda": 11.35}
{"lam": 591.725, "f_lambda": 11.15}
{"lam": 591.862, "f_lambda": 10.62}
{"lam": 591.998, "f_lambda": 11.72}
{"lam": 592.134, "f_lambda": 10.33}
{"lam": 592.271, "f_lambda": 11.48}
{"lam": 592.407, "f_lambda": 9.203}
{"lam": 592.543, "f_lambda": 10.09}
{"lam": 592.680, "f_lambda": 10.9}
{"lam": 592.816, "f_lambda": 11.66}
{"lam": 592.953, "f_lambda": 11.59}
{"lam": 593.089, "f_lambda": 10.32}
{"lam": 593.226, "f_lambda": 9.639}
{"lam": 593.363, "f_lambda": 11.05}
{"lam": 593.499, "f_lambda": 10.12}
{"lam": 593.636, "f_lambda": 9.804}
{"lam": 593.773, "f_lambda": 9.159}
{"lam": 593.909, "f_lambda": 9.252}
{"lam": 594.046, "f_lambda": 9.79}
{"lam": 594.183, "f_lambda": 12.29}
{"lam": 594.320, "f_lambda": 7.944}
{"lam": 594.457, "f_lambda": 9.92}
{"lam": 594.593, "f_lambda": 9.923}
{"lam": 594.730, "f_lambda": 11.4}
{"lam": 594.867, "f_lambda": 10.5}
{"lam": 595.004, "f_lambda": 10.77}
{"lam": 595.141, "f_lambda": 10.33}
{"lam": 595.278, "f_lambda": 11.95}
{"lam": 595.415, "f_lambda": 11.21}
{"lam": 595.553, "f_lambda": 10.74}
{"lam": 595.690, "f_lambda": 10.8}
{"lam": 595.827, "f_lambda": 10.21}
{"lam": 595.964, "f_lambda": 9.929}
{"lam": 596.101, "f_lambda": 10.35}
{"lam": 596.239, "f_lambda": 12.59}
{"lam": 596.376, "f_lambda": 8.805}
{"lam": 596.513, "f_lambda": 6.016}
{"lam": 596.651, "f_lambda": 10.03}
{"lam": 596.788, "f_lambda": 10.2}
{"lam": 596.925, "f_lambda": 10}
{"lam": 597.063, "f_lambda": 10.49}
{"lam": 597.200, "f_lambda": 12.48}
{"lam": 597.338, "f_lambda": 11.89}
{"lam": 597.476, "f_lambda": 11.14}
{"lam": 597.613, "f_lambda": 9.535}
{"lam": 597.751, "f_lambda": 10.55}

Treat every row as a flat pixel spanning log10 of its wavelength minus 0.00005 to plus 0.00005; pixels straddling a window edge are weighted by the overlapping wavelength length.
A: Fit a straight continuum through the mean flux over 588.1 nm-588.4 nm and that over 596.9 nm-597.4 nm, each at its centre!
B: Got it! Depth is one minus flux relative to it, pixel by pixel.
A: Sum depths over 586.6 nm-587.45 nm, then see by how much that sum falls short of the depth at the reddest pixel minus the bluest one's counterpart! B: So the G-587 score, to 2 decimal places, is -0.38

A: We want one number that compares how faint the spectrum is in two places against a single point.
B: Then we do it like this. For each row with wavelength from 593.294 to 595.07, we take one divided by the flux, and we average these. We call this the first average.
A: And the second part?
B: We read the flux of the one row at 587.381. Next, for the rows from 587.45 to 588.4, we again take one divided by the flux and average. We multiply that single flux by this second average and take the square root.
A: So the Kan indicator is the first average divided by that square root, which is 0.104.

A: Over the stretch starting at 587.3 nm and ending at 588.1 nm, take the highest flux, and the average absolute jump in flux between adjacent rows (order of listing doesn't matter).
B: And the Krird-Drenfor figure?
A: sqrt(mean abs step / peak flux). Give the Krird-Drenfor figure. 0.34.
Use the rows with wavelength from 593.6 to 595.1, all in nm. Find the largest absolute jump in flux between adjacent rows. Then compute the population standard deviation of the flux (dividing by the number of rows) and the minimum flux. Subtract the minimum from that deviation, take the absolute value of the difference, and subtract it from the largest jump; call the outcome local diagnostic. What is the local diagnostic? -2.5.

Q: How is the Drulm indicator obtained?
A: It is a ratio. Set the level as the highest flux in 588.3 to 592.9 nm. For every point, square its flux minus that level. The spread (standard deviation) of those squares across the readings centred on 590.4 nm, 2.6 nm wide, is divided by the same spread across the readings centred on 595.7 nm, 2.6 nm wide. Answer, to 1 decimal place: 0.6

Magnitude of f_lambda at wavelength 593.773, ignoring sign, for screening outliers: 9.2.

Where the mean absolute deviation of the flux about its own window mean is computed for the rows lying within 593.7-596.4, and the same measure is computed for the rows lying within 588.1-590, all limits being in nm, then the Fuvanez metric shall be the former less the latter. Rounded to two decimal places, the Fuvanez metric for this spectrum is -0.24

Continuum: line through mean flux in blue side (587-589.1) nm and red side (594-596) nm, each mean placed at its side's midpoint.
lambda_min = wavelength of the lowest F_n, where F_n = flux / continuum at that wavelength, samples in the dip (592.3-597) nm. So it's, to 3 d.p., 596.513 nm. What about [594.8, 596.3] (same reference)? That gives 595.964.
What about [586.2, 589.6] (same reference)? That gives 589.007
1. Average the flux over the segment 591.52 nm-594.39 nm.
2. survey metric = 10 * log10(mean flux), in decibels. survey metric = 10.19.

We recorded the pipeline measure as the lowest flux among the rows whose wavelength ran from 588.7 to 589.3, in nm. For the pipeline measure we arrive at 7.543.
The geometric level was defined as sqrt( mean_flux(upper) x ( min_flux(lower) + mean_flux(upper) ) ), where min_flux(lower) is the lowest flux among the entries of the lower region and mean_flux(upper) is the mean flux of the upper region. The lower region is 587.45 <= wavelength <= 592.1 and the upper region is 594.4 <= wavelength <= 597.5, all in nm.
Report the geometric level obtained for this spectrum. 13.8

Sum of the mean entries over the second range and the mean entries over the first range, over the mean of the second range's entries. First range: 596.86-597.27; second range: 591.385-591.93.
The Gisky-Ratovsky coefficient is 1.993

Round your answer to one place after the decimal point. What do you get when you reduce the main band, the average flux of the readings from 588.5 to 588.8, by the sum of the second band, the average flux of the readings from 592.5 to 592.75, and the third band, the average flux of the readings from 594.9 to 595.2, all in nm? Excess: -10.4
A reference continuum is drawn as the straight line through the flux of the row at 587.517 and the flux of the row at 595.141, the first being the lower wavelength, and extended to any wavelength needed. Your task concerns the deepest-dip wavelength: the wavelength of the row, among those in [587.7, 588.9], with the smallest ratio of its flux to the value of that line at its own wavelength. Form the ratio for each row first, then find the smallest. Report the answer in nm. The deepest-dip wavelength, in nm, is 588.871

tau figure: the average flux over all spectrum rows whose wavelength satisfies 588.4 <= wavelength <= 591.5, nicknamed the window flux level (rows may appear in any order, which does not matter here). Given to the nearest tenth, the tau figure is 9.6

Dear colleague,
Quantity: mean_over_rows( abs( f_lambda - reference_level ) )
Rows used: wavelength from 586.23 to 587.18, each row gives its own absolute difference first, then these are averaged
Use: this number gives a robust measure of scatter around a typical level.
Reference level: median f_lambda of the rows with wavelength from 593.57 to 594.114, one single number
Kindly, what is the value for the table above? 1.8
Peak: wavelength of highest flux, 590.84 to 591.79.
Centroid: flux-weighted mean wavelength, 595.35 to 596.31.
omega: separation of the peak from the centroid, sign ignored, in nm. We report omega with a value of 4.24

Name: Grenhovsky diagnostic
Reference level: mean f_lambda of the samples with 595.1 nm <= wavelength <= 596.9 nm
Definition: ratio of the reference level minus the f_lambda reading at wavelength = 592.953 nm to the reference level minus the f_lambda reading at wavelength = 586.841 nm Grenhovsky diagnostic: 0.6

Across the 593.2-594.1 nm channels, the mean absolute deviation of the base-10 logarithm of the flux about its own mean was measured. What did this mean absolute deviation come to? 0.019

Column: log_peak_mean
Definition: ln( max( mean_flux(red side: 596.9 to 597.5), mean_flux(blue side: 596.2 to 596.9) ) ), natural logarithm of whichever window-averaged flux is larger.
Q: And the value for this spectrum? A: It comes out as 2.42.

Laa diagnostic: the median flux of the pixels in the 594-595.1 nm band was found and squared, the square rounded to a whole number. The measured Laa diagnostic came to 104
